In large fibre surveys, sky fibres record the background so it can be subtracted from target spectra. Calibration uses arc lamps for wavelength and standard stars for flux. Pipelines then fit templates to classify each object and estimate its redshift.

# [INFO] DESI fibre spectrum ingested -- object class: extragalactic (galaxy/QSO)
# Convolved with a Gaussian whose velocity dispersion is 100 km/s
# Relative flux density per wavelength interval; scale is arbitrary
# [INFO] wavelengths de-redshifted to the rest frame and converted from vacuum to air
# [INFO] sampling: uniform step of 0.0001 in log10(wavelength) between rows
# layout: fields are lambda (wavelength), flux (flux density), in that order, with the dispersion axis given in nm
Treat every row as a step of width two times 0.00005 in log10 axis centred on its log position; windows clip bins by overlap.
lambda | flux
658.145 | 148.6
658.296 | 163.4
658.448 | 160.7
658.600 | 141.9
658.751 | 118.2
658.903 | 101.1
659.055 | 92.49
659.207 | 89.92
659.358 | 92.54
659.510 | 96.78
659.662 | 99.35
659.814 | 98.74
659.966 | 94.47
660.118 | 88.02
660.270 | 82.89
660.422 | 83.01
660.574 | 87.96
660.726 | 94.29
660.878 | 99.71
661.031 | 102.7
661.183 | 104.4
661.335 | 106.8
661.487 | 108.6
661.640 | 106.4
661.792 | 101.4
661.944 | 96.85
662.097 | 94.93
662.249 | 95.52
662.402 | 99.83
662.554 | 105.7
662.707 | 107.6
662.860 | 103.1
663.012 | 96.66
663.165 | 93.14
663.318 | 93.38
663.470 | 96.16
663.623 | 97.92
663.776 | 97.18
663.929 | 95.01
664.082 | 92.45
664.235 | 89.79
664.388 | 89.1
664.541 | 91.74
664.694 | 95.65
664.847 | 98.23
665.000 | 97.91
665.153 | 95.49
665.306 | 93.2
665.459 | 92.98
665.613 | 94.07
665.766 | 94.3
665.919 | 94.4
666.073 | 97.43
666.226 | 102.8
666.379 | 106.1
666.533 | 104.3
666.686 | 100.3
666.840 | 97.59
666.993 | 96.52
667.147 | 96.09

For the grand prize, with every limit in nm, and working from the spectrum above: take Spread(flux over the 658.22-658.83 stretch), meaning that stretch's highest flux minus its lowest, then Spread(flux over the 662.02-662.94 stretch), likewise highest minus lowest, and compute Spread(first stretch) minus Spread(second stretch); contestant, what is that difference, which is 33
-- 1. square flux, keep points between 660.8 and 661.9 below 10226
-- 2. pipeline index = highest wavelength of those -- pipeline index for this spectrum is 660.878 nm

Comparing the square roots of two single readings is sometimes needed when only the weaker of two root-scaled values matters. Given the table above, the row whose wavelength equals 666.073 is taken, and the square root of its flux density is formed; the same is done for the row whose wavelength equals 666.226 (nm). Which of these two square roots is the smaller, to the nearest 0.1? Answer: 9.9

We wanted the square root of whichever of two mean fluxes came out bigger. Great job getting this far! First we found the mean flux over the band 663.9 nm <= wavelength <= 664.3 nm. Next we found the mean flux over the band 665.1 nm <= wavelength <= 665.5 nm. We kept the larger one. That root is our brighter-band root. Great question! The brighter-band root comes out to 9.7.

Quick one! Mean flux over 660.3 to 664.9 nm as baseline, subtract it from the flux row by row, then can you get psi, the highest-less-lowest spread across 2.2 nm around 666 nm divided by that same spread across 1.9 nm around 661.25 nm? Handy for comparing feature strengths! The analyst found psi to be 0.51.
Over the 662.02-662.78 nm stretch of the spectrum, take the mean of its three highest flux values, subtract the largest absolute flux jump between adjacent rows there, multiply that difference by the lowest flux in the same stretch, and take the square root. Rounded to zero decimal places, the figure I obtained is 97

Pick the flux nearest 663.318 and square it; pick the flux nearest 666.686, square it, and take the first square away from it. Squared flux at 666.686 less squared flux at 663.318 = 1340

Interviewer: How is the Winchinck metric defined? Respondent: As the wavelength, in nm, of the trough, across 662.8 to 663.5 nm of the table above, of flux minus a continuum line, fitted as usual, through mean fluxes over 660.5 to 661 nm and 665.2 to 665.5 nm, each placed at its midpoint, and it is 663.165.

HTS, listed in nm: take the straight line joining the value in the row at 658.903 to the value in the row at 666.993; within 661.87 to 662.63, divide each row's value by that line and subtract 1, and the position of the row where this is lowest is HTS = 662.097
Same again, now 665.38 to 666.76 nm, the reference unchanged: 665.459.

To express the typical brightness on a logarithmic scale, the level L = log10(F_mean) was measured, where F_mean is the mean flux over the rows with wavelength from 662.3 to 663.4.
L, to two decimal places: 2.00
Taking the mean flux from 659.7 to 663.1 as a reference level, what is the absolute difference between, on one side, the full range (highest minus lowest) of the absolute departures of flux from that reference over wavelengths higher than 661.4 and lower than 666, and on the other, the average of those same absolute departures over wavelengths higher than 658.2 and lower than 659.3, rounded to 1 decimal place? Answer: 19.4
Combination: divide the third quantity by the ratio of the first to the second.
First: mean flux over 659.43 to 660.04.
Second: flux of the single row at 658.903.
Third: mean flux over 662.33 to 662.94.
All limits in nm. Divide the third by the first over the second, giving 108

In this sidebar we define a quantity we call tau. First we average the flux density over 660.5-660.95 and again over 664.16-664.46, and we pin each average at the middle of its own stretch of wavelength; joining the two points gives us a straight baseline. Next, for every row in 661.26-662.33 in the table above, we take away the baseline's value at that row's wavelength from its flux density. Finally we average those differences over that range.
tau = 9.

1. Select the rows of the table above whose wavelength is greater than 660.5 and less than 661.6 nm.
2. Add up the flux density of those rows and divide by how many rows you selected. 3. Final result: 101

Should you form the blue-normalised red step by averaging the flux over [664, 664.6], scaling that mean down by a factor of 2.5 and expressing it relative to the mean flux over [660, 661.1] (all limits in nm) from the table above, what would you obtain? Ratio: 0.398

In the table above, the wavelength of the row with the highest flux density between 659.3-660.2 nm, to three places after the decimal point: 659.662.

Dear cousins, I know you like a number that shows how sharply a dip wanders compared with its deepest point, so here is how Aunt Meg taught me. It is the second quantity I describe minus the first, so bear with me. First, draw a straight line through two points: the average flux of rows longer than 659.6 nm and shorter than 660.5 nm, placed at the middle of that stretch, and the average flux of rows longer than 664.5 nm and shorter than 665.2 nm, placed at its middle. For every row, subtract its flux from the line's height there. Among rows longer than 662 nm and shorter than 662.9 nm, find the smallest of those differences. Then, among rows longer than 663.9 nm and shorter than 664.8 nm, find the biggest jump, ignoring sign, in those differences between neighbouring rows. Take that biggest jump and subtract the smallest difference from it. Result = 18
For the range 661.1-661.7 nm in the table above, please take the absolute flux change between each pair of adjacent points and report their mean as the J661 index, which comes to 2.13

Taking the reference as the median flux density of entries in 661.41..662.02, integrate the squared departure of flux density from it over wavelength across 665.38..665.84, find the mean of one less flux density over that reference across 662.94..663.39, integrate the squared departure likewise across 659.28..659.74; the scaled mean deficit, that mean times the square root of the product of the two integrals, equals 3.5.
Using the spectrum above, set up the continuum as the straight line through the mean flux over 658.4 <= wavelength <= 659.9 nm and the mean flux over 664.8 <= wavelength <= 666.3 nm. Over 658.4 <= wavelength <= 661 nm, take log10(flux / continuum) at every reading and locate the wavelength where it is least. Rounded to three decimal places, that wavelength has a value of 660.270 nm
